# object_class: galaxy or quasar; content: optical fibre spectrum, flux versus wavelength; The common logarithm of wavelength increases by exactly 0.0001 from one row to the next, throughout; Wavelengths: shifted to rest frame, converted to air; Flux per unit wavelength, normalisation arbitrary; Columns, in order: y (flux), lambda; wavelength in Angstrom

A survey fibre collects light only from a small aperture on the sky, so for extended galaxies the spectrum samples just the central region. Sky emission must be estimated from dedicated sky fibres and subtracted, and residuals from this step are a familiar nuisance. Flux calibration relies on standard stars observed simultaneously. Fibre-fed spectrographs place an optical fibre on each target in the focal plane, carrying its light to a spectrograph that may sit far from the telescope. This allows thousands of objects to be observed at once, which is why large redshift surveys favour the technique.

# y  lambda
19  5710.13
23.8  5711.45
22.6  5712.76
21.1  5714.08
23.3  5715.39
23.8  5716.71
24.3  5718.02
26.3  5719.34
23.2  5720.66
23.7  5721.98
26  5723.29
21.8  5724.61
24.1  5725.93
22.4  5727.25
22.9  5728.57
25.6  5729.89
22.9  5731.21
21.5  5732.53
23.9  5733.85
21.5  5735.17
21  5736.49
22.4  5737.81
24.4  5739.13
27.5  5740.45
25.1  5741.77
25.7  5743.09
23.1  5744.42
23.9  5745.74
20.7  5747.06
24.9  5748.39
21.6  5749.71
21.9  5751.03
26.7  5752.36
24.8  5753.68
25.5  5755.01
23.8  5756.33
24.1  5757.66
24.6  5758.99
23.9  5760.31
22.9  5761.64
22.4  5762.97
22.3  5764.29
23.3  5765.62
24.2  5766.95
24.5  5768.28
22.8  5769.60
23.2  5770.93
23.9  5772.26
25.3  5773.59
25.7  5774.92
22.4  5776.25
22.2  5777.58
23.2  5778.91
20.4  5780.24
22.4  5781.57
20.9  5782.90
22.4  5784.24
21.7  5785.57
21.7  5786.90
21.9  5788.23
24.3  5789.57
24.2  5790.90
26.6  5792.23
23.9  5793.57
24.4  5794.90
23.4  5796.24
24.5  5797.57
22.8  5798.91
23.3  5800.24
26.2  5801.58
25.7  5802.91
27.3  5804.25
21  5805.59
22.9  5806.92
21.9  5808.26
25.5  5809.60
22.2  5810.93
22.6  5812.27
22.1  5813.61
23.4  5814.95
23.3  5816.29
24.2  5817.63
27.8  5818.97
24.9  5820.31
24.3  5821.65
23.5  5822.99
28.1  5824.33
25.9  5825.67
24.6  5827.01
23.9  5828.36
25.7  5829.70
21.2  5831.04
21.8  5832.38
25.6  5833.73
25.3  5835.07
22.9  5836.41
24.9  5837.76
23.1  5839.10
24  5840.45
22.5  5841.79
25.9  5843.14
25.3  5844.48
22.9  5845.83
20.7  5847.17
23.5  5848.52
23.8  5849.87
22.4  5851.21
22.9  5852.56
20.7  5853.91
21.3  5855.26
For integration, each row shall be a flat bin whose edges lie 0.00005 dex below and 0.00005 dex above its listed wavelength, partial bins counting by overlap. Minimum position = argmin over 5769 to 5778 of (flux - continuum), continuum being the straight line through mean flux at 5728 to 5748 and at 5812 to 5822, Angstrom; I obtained 5777.58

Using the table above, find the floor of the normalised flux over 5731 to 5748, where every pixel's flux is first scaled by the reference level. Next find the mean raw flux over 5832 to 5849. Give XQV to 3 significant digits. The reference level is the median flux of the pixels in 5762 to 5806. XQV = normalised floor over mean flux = 0.0374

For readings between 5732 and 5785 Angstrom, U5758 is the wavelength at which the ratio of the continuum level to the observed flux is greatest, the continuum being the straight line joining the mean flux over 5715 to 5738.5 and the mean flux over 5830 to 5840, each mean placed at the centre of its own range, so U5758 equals 5780.24 Angstrom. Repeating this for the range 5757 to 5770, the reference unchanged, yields 5764.29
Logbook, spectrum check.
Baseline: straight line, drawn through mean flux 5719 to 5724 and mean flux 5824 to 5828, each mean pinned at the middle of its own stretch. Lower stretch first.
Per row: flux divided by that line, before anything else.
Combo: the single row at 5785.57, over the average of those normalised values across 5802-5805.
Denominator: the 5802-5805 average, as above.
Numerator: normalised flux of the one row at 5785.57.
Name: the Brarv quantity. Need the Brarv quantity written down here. 0.83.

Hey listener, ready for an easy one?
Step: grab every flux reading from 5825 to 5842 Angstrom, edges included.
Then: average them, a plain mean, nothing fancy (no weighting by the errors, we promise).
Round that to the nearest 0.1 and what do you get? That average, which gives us 24.0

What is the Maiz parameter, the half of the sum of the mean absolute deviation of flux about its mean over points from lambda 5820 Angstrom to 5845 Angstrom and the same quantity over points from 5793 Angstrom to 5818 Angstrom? 1.28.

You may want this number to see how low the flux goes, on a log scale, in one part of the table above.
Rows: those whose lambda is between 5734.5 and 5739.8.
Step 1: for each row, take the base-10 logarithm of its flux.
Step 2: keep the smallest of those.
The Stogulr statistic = 1.32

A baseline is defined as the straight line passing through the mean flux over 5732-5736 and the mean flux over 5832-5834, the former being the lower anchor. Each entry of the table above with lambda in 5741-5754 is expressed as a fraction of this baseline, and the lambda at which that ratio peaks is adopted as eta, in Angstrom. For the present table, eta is 5752.36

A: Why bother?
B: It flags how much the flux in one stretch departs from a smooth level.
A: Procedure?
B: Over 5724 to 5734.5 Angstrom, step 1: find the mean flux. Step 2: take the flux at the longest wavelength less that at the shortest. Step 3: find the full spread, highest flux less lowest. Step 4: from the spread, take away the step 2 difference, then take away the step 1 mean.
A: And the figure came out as -21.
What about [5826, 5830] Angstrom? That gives -24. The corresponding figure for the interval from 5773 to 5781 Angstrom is -13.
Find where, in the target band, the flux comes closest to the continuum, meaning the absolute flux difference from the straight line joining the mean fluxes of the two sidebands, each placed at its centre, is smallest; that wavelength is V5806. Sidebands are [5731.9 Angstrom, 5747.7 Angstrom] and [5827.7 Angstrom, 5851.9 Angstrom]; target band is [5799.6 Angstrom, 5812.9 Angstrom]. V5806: 5800.24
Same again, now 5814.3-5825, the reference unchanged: 5822.99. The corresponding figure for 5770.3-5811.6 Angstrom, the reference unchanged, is 5796.24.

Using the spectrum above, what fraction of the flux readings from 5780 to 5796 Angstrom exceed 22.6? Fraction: 0.42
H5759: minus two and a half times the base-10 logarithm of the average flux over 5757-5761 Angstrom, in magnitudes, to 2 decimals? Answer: -3.46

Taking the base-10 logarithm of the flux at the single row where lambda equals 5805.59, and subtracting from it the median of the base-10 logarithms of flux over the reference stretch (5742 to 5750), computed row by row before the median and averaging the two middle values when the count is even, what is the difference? -0.049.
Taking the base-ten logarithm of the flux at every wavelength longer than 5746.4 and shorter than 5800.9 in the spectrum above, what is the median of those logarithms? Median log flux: 1.37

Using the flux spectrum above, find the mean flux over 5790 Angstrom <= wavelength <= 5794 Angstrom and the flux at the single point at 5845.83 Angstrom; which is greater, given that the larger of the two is 24.9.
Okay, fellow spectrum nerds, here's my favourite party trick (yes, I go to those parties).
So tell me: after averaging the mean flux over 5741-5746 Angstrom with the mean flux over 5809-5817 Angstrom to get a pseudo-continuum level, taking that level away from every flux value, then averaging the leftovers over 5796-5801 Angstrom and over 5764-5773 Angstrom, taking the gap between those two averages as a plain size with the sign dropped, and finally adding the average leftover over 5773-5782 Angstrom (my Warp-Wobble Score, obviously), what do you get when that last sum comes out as -0.7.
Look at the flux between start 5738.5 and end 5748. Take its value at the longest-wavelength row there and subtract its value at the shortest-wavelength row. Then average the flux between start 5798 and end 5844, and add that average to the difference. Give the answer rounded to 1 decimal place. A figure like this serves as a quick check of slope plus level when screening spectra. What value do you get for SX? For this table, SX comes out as 20.4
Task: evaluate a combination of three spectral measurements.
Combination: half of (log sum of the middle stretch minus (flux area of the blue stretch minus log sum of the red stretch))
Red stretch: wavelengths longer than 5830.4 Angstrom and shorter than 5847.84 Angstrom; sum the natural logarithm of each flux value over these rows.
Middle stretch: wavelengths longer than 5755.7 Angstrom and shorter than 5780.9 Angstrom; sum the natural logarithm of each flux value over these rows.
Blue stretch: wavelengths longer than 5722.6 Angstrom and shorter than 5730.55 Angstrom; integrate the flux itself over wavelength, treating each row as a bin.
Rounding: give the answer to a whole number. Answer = -44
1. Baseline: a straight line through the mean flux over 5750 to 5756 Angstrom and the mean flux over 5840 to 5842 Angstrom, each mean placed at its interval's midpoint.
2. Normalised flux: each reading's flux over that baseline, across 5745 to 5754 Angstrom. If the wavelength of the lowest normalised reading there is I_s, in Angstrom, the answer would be 5747.06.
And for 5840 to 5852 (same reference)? 5847.17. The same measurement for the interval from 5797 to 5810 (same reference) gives 5805.59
